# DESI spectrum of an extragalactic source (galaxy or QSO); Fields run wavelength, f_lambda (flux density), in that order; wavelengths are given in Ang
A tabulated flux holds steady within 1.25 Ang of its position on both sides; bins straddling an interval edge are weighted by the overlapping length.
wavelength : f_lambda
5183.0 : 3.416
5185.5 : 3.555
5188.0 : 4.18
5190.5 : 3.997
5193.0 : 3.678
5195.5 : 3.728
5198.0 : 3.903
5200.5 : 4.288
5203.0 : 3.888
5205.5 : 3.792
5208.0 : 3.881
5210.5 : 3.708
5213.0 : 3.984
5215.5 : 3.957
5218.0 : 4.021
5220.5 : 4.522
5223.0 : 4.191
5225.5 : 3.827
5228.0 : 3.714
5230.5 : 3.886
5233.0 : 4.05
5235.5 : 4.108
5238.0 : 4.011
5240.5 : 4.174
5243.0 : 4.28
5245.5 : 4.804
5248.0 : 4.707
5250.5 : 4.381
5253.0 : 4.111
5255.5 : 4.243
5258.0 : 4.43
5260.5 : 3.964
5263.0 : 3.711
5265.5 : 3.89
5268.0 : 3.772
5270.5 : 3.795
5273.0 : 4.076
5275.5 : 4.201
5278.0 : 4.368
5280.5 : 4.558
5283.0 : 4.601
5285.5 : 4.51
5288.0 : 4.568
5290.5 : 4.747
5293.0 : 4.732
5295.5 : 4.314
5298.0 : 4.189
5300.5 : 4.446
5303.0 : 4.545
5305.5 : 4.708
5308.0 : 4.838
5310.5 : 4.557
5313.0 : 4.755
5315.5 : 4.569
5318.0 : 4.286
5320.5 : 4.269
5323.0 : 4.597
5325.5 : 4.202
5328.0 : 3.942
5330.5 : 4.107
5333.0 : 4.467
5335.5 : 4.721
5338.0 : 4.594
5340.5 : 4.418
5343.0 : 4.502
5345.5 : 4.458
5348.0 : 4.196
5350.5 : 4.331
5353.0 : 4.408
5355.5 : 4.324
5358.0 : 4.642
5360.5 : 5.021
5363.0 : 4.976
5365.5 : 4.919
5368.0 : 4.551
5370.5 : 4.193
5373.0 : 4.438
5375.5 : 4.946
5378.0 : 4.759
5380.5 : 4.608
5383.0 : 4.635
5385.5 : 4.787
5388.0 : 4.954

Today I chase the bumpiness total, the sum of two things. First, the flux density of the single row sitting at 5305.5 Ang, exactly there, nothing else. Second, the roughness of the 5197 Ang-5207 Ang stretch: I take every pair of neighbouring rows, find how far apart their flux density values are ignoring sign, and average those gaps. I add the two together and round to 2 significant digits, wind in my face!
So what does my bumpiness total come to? 5.0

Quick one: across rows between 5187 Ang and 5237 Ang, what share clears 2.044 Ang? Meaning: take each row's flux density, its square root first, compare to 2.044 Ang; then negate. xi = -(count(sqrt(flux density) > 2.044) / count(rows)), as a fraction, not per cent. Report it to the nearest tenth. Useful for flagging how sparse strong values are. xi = -0.2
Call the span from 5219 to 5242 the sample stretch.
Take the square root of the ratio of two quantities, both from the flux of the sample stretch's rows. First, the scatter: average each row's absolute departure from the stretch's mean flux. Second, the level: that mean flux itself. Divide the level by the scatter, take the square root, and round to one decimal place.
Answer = 4.8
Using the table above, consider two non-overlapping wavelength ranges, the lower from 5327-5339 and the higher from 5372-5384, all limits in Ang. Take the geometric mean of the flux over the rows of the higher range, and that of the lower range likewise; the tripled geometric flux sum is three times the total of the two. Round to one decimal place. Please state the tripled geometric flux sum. 27.1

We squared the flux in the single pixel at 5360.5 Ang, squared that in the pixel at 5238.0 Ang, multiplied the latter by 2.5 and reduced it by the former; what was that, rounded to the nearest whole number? 15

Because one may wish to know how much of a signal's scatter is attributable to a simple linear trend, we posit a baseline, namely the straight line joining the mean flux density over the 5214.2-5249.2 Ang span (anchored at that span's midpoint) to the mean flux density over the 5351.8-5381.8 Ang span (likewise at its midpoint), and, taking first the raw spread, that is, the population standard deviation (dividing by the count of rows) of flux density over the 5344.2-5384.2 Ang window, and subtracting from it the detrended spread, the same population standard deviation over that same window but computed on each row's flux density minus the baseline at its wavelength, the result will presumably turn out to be 0.013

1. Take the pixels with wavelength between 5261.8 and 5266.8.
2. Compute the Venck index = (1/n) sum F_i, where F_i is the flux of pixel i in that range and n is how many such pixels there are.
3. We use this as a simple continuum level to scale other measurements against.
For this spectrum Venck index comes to 3.8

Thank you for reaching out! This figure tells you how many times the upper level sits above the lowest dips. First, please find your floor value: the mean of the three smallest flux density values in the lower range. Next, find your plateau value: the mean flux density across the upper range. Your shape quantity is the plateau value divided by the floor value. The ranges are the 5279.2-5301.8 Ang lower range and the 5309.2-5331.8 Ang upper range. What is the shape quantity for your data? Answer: 1.01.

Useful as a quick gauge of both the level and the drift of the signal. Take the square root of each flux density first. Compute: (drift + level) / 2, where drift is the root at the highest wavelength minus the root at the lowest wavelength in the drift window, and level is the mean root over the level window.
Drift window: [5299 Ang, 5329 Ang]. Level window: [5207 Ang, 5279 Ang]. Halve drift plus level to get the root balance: 0.95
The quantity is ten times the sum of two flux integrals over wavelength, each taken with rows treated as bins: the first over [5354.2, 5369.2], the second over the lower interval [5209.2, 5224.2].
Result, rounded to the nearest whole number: 1320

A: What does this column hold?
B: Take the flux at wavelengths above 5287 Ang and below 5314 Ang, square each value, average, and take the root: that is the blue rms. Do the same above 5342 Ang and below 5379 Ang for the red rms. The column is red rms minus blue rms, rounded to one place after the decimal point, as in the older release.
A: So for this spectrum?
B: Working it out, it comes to 0.0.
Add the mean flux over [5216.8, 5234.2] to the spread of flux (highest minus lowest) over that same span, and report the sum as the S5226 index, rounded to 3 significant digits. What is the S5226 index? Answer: 4.84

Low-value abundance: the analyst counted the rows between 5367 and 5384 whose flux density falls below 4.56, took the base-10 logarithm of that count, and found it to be 0.48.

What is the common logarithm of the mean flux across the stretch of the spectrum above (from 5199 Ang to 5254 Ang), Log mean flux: 0.613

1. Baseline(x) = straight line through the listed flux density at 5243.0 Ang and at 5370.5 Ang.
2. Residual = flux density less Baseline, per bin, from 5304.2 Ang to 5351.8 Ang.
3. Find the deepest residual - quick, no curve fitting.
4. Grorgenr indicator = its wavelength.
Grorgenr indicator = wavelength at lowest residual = 5328.0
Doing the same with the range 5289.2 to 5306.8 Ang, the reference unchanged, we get 5298.0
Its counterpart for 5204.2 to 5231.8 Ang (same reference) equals 5210.5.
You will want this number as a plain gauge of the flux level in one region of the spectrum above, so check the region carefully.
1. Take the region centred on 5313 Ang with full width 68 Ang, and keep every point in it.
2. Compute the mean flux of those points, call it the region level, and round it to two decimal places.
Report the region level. 4.49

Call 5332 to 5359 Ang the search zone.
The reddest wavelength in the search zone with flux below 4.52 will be 5355.5 Ang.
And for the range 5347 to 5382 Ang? 5373.0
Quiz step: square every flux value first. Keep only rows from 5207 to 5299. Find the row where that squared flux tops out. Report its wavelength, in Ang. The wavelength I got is 5245.5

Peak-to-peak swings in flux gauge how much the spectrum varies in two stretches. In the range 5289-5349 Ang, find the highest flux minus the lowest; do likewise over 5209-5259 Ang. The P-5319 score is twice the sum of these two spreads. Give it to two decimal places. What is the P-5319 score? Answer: 3.98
